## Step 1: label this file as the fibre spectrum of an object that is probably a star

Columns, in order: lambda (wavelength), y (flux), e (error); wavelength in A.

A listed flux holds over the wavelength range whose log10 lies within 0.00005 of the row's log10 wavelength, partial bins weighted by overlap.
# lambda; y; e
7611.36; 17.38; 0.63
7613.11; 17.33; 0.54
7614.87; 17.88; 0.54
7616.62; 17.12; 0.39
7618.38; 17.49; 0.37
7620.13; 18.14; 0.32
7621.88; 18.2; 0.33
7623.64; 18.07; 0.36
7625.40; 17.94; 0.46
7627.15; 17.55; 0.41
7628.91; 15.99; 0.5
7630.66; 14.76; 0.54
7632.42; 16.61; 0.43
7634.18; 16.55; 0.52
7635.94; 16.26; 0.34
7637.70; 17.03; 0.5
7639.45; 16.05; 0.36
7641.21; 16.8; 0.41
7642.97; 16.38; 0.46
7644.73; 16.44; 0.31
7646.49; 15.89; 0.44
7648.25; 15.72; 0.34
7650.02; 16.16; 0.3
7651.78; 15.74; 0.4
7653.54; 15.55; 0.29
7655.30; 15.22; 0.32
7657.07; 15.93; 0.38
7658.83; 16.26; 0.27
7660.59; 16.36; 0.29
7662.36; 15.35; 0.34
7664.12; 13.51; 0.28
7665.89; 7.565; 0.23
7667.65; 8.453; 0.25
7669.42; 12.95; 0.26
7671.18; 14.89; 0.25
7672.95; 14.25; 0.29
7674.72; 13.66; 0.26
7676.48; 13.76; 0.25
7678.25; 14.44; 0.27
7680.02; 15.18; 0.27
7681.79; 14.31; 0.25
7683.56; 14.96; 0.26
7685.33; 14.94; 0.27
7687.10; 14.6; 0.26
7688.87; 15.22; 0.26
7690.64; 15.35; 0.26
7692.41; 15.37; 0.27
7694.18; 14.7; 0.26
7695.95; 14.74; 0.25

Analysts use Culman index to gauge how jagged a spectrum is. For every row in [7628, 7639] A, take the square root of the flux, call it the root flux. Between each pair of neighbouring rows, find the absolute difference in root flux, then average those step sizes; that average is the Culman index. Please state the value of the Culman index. 0.11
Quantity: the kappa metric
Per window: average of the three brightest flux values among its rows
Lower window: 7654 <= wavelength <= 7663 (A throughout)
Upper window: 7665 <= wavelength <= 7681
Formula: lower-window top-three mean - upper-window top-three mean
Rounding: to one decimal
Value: 1.3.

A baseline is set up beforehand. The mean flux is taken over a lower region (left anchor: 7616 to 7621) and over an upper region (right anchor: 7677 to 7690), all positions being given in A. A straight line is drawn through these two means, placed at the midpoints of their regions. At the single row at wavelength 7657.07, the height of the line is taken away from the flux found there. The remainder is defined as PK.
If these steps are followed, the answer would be 0.0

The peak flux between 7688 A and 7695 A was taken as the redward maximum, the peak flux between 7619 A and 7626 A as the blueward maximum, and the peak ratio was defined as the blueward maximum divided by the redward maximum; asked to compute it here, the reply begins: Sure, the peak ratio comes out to 1.18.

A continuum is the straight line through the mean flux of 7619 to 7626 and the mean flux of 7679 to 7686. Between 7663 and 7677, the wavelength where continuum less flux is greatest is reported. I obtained 7665.89 A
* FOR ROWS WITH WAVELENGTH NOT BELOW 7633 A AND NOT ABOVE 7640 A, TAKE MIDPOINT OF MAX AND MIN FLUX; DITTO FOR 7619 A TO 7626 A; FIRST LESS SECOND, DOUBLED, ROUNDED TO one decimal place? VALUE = -3.1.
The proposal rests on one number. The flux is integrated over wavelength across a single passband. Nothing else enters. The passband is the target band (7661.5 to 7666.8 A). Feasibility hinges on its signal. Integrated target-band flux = 64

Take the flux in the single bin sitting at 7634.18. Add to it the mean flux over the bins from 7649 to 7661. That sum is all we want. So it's 32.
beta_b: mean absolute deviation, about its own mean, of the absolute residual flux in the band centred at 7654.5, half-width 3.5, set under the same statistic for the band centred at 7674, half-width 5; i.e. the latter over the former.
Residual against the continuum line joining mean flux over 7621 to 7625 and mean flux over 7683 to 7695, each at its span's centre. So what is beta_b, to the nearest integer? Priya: 2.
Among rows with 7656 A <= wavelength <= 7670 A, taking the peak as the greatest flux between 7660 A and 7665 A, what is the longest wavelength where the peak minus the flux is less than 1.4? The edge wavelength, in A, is 7662.36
